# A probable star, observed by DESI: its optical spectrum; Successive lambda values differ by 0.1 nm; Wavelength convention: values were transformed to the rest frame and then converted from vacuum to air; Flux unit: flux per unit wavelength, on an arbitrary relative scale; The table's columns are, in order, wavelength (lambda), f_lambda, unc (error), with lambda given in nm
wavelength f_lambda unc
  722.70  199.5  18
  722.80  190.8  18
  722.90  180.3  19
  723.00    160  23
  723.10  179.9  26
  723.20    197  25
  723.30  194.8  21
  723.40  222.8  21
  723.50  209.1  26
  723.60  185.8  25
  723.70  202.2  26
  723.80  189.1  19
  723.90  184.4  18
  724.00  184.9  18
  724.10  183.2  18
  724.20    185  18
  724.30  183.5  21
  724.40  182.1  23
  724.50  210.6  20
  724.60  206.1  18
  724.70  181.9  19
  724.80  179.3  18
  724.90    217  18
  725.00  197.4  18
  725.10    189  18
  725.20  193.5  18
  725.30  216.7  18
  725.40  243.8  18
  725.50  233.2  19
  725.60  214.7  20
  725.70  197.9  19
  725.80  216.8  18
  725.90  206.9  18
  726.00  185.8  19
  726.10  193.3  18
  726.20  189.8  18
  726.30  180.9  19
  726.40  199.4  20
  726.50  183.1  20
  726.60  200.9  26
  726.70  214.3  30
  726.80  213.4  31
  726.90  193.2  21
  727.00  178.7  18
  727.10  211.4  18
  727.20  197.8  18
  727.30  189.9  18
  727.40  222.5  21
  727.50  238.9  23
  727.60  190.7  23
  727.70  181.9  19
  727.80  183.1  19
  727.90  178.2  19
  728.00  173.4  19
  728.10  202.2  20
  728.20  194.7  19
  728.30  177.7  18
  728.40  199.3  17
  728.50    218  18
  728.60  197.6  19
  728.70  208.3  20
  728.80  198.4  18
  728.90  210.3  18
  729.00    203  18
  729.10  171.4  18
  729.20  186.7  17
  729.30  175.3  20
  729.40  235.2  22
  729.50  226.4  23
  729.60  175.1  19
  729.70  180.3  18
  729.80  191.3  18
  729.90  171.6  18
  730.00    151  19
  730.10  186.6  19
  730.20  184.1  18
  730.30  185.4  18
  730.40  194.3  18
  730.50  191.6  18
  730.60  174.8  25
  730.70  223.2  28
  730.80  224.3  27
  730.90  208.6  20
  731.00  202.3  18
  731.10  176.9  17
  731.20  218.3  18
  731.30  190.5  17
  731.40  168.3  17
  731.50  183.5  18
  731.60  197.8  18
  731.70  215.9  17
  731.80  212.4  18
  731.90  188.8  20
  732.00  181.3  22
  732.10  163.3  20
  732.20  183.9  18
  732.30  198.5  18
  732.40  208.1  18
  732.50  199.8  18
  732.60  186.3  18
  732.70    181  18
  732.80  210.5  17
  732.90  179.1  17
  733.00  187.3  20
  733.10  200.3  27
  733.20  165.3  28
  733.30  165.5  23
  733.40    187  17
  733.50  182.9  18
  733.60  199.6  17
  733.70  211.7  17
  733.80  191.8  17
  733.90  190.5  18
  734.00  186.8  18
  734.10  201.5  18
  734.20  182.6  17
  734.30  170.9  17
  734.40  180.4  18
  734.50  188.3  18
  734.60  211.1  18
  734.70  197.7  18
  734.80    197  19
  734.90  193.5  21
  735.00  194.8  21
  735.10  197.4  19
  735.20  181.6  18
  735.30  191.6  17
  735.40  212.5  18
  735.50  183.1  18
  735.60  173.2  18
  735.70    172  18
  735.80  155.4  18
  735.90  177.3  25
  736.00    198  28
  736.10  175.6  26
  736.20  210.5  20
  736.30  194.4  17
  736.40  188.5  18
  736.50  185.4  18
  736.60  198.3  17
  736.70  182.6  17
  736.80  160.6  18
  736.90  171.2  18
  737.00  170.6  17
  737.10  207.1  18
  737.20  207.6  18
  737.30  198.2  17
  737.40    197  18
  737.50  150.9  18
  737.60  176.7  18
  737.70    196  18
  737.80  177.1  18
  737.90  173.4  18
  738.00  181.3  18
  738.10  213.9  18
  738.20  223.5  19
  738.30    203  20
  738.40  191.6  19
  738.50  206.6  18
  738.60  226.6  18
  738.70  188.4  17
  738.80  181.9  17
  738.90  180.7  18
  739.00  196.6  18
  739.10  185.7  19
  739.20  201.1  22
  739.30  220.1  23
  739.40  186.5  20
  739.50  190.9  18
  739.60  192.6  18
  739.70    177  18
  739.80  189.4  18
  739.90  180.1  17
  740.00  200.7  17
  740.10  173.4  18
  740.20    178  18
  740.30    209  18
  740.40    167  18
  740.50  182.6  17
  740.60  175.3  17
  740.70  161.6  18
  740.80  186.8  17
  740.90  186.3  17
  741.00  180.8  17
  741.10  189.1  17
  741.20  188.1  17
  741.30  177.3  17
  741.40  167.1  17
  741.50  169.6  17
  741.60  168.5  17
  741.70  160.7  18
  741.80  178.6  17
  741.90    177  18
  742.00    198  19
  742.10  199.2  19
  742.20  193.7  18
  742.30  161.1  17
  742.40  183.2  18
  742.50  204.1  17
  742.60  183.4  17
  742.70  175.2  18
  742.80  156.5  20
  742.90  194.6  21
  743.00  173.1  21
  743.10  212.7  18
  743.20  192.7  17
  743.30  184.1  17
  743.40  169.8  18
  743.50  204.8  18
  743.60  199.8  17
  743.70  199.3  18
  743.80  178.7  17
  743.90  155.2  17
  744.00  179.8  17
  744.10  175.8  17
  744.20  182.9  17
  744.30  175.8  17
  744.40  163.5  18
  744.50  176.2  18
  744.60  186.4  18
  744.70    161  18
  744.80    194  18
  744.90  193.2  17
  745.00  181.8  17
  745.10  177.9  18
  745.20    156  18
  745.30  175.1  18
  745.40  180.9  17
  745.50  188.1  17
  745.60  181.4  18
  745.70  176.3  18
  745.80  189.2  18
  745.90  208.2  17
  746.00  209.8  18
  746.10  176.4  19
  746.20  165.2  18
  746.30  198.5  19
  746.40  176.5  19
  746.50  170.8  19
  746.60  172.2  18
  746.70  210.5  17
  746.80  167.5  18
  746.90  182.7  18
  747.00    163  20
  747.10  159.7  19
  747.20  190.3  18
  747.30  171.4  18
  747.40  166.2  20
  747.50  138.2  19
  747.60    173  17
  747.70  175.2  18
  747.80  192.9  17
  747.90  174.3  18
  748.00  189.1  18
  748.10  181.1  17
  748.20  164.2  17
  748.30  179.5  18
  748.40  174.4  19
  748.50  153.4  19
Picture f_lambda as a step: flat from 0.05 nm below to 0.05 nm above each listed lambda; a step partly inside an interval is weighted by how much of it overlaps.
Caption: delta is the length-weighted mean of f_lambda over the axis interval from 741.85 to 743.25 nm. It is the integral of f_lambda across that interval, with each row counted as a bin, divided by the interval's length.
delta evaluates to 186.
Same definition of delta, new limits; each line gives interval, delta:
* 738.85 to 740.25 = 189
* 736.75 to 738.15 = 184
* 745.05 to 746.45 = 183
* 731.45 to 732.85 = 194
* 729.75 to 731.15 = 190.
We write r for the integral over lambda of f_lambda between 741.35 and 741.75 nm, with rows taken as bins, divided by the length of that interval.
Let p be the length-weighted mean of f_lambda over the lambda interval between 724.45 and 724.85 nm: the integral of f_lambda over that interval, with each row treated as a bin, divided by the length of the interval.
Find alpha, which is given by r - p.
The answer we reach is -28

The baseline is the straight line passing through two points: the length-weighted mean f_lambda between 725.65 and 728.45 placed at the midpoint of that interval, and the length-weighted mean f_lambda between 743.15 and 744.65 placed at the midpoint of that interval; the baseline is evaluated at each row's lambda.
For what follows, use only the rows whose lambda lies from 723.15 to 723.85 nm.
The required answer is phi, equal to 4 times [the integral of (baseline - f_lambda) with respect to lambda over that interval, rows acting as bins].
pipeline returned -2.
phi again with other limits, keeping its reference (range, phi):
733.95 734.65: 3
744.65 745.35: 10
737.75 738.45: -23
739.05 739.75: -22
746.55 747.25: 3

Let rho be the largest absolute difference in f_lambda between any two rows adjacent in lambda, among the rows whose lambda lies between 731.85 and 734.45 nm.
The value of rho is 35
